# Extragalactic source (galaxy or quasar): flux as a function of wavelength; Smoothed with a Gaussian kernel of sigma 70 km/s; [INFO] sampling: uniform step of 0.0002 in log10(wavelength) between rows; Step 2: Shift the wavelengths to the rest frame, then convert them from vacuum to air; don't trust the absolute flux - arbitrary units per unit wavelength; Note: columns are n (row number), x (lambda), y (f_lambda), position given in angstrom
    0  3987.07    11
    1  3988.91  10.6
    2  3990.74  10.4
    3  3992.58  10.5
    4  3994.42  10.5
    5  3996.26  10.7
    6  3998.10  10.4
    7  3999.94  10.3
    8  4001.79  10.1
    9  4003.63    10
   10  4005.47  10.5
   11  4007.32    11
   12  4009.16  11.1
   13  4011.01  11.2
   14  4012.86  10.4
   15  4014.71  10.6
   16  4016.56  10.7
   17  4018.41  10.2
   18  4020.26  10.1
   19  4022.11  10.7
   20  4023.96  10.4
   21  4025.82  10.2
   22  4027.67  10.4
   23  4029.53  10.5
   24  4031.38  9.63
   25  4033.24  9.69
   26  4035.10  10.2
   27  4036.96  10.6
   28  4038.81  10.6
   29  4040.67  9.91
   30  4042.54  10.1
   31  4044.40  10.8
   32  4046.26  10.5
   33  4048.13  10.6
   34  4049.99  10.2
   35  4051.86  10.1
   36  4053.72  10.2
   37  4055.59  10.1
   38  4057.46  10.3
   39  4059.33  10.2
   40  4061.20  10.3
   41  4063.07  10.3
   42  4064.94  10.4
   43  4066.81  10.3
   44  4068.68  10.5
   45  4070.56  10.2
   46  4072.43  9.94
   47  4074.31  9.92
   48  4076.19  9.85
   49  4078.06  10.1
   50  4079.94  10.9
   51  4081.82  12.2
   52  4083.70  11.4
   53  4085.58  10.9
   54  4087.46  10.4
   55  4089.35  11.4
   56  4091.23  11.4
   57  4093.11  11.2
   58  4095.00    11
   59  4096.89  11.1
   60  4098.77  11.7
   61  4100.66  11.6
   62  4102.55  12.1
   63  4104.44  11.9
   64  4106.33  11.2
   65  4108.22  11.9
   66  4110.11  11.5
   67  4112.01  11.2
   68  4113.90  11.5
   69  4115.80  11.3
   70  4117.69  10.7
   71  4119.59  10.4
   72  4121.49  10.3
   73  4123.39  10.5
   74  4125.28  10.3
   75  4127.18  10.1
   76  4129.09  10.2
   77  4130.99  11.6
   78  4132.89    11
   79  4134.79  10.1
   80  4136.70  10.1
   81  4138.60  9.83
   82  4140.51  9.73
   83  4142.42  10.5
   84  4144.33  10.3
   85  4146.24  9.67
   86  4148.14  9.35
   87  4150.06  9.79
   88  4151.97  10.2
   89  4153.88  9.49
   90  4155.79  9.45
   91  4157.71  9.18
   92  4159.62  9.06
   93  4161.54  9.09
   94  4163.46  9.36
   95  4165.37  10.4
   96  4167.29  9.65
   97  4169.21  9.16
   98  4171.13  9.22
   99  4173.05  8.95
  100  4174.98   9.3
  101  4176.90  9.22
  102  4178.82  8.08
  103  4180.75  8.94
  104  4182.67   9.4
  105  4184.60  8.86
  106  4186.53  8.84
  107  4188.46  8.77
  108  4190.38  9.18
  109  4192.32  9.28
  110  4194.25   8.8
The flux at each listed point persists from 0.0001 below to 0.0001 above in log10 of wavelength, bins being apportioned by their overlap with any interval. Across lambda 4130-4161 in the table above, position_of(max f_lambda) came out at 4130.99 angstrom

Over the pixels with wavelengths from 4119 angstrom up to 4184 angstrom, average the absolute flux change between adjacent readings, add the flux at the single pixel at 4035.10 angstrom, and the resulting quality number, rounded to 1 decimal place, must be 10.6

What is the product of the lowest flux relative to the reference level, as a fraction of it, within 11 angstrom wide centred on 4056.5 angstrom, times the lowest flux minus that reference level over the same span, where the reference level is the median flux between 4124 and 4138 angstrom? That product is -0.10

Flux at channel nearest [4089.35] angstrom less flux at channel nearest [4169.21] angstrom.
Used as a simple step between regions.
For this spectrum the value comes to 2.2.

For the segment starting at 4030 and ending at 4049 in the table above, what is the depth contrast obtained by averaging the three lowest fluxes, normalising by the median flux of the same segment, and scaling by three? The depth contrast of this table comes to 2.82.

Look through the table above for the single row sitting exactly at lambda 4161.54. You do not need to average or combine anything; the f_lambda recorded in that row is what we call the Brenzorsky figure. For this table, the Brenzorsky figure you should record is 9.09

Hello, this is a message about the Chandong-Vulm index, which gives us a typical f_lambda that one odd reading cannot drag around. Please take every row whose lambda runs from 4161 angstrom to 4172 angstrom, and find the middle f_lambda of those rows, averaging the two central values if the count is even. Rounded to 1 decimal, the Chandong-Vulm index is 9.3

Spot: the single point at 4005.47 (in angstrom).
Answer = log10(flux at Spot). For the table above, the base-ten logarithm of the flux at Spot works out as 1.02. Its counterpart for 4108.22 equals 1.08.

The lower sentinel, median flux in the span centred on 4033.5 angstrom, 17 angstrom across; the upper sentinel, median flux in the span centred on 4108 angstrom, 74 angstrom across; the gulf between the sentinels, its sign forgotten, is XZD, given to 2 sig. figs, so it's 0.70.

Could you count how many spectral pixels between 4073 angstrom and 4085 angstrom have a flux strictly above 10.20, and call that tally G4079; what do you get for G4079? 3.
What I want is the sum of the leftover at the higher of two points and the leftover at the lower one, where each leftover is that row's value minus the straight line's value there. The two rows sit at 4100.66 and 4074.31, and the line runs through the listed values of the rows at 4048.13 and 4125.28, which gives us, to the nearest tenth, 0.6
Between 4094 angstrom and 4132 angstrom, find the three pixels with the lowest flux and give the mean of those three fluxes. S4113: 10.2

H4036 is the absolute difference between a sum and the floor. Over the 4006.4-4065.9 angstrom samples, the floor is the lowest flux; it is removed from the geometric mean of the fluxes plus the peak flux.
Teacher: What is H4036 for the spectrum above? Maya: 11.9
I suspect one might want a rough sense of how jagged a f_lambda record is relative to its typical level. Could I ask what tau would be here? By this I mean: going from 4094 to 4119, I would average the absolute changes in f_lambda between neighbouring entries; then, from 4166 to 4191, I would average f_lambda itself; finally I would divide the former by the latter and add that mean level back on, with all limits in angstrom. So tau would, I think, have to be 9.1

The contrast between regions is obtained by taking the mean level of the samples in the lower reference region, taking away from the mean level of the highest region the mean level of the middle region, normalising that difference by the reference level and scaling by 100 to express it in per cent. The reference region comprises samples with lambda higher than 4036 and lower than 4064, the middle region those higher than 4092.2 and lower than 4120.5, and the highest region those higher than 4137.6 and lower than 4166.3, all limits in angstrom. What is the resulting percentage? -16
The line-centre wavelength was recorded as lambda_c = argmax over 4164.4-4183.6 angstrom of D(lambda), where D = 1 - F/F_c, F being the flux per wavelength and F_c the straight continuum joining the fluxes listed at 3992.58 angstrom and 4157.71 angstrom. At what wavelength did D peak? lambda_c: 4178.82 angstrom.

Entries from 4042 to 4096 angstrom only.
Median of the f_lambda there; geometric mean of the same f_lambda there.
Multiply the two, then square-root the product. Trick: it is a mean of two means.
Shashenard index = 10.4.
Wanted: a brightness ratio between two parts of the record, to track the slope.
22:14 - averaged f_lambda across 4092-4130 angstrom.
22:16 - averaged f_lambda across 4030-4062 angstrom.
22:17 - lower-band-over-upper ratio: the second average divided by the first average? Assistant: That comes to 0.92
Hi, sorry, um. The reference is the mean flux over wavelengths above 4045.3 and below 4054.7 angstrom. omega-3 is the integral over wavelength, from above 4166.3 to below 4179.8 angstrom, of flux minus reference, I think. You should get -17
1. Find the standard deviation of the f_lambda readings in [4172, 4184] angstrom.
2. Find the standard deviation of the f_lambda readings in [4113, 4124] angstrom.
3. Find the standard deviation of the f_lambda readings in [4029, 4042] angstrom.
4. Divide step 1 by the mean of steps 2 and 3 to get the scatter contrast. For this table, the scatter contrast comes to 1.0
